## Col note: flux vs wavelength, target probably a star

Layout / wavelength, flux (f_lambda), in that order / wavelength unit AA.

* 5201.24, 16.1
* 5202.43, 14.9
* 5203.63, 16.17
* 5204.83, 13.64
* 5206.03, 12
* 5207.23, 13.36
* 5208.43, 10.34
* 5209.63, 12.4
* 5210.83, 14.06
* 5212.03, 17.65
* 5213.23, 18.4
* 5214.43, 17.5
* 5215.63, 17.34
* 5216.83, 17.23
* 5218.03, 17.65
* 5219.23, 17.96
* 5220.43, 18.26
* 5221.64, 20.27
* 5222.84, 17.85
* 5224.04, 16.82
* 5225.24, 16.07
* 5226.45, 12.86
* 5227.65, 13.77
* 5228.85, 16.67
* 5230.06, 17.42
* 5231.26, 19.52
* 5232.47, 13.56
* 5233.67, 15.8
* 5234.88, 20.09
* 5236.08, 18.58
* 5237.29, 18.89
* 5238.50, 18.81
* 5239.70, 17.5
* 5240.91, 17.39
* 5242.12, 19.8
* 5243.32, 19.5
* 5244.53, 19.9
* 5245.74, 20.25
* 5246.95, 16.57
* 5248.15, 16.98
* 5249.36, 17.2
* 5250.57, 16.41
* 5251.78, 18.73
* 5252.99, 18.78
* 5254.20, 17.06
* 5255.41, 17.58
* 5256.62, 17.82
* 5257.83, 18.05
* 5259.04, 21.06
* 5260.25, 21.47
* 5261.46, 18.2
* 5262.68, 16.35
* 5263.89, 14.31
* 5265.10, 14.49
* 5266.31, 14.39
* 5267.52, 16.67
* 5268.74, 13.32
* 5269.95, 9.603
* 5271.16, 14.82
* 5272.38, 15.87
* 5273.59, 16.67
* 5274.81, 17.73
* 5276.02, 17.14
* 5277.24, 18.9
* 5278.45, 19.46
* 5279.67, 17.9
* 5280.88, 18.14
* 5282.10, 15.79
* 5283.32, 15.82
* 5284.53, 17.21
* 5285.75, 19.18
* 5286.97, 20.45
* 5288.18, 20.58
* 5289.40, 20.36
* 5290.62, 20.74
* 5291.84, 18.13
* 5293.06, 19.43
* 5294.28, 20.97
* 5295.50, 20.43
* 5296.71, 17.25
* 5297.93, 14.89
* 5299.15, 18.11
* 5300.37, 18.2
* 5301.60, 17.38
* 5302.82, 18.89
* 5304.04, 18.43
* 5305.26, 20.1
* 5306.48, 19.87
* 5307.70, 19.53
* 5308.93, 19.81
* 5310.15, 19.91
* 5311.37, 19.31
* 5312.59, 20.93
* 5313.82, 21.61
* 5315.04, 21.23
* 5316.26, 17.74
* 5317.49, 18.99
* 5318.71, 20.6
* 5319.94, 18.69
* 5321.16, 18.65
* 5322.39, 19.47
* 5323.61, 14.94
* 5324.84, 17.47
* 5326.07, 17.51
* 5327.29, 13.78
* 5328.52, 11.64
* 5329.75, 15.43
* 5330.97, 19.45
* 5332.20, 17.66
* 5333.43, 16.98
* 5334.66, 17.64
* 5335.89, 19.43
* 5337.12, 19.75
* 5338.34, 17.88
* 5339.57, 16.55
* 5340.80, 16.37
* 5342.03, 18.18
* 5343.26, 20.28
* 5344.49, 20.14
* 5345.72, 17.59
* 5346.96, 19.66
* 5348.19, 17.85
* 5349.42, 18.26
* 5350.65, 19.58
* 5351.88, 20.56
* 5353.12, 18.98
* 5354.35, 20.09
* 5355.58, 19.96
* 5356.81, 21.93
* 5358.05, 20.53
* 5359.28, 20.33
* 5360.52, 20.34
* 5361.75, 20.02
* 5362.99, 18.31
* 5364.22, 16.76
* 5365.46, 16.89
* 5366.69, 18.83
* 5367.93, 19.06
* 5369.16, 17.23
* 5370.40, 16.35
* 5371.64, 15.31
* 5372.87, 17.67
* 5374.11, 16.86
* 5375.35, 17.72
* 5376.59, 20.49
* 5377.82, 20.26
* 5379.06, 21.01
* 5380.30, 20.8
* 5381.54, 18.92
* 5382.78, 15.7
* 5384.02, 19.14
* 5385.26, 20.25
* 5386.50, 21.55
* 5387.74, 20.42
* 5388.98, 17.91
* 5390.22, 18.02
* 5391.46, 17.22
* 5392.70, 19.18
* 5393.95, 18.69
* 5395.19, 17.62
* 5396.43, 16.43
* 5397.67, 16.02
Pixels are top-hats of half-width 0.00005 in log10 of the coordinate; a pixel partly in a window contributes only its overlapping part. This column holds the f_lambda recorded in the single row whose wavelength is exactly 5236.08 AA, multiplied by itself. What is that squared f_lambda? 345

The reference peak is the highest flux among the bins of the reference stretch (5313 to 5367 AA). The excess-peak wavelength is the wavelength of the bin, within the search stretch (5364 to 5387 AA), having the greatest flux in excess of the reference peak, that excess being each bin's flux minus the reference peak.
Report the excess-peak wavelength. 5386.50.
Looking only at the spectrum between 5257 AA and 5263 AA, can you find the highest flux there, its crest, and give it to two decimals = 21.47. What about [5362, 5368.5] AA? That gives 19.06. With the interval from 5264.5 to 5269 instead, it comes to 16.67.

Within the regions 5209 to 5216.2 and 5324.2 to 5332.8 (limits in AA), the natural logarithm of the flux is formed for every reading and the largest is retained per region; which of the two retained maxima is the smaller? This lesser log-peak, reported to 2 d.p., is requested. 2.91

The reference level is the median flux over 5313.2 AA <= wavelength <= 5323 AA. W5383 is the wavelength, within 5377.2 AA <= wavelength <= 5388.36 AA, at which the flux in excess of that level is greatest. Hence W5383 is 5386.50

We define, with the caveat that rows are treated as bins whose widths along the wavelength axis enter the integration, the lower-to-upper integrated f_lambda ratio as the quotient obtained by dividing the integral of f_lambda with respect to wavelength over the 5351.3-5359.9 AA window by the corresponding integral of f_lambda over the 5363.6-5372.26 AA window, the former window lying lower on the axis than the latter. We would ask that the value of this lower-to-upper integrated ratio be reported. 1.2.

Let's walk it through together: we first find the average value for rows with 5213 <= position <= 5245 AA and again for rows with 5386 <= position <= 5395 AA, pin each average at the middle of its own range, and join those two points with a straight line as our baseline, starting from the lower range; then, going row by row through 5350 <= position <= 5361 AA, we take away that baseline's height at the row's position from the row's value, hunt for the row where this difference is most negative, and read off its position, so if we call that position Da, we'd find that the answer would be 5353.12 AA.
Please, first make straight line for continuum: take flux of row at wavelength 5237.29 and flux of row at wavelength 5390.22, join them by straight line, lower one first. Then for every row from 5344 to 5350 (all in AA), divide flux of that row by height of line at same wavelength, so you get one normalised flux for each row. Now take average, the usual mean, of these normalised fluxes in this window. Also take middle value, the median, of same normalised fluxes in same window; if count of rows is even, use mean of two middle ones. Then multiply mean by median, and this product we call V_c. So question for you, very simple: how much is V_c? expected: 1.02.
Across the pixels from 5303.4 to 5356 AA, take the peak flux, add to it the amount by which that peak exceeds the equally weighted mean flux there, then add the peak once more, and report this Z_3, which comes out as 46.3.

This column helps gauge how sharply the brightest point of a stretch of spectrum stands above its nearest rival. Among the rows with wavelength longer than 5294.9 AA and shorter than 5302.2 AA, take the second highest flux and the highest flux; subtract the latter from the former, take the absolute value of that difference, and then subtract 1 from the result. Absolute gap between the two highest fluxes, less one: 1.2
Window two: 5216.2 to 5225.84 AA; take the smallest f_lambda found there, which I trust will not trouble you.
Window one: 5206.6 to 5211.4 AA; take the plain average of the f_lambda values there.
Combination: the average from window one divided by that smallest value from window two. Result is 0.78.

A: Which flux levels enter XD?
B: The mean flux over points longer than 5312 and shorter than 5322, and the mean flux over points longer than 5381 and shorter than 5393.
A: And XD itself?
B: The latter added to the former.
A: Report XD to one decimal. 38.6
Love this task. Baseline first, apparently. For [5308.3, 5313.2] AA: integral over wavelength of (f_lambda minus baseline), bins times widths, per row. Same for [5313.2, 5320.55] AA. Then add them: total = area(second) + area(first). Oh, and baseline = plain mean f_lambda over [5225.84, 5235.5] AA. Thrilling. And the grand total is 45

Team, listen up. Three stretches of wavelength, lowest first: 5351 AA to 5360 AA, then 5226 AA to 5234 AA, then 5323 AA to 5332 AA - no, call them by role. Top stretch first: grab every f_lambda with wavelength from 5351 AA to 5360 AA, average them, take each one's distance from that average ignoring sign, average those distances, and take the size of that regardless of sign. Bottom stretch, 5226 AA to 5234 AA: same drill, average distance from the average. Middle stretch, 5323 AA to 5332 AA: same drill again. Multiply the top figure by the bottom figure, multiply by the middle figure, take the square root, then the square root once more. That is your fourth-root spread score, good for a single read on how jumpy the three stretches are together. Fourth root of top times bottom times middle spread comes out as 1.23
